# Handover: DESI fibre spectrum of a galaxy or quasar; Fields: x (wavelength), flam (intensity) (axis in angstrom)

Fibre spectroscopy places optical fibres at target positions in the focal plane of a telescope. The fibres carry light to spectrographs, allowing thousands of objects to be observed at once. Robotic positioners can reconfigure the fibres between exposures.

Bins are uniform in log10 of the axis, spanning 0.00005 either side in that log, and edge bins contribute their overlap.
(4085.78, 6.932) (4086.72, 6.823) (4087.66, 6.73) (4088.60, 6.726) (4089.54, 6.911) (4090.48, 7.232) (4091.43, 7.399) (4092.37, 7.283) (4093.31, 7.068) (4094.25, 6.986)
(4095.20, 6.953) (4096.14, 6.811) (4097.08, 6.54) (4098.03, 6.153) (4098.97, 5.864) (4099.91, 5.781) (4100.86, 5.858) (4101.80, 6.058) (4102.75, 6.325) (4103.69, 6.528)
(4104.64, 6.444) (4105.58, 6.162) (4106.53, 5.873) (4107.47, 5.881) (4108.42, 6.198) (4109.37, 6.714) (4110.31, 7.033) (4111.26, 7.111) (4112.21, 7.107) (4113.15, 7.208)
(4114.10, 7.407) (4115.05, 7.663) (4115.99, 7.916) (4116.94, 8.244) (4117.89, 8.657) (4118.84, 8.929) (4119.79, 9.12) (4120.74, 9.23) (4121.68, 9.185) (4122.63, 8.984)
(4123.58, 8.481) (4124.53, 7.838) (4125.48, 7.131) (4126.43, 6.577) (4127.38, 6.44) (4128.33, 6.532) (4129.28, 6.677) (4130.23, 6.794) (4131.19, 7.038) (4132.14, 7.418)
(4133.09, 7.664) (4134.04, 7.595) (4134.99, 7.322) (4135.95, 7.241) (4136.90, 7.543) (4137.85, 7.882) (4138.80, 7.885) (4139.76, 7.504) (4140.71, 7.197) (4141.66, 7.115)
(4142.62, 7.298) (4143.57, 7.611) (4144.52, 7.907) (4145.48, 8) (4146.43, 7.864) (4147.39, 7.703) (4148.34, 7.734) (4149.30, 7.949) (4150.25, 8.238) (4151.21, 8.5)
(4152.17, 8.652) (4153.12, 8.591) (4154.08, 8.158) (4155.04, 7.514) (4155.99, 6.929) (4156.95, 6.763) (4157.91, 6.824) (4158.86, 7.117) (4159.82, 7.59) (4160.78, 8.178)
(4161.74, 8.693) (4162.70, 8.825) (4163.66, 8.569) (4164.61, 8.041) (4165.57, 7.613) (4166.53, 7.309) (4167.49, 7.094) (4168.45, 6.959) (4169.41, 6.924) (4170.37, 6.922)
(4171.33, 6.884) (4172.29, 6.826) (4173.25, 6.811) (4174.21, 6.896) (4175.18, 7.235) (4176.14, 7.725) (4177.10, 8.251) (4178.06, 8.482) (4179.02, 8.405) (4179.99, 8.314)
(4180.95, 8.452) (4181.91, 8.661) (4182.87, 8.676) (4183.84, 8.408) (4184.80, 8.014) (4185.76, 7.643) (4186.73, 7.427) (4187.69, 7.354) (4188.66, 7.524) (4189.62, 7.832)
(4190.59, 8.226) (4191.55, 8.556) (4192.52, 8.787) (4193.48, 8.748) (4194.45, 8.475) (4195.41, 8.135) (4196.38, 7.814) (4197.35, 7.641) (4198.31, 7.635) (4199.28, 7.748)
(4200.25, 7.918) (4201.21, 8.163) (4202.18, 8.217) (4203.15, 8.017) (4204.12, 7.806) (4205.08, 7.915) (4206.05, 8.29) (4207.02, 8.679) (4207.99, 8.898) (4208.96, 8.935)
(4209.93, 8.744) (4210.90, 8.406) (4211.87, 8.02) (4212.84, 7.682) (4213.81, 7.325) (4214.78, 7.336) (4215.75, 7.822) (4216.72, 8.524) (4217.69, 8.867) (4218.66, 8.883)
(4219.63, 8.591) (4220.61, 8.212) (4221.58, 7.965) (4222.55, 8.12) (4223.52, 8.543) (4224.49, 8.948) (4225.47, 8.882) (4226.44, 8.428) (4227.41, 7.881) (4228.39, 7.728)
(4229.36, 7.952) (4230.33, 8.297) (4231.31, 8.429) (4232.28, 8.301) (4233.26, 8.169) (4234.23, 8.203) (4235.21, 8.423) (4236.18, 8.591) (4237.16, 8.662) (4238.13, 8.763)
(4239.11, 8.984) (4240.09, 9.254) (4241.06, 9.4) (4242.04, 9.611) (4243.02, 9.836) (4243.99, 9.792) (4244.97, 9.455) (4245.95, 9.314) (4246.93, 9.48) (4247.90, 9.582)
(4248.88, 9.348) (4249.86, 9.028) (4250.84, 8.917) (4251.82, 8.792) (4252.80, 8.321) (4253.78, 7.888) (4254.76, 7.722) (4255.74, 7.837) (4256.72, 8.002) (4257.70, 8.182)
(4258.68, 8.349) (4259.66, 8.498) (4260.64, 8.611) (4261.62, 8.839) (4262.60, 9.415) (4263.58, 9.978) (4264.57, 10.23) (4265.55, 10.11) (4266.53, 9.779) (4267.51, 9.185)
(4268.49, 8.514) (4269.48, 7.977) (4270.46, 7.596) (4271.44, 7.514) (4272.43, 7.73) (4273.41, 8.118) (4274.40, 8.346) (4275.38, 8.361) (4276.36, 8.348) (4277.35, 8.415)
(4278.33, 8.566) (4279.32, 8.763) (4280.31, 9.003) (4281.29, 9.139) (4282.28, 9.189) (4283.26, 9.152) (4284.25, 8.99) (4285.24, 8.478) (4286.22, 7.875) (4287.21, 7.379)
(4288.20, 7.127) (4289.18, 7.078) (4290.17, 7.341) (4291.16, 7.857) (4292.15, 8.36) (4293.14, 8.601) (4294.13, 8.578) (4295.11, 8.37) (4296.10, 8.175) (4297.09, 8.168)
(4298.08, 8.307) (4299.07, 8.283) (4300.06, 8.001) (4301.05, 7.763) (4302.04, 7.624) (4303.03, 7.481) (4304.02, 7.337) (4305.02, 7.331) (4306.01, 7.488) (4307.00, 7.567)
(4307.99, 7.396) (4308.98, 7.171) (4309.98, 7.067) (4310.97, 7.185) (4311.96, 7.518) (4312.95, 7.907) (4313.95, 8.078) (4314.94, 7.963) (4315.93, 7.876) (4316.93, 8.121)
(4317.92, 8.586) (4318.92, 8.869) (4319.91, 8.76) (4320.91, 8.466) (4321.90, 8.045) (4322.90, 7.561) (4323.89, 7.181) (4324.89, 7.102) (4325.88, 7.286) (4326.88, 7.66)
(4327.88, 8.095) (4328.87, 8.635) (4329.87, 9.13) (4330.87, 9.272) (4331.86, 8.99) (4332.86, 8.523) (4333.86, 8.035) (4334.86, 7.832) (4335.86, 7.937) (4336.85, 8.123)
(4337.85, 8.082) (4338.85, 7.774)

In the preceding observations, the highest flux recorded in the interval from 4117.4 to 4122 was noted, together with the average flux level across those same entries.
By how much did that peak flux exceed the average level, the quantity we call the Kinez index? 0.21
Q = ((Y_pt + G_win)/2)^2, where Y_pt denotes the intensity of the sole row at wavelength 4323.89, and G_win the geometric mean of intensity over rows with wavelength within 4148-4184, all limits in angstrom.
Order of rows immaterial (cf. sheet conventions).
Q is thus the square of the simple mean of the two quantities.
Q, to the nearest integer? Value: 56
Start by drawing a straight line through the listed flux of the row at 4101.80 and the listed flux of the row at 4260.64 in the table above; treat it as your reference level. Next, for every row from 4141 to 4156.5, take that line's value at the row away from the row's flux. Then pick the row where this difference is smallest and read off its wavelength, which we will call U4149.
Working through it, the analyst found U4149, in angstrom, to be 4155.99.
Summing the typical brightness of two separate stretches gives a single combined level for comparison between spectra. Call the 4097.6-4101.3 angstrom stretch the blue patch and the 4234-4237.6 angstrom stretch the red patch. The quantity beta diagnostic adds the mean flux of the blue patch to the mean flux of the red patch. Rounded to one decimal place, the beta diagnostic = 14.4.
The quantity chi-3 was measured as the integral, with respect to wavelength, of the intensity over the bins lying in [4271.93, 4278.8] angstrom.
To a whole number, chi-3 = 57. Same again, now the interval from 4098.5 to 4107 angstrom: 52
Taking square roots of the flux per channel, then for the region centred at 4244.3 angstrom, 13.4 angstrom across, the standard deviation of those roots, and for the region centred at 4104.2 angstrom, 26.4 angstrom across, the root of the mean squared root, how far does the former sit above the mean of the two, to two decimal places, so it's -1.27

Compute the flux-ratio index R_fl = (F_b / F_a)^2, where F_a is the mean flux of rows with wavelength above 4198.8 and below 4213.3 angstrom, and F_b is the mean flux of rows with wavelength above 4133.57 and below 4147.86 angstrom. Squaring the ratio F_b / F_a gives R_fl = 0.85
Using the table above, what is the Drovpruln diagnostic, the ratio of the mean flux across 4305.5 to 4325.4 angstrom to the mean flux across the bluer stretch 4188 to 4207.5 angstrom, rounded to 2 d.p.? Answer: 0.96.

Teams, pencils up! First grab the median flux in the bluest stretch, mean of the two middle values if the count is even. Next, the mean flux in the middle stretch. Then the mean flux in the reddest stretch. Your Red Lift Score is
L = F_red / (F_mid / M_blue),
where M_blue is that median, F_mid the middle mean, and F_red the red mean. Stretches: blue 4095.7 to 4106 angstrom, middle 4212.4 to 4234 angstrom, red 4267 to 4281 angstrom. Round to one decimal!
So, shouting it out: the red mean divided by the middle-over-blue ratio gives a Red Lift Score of 6.2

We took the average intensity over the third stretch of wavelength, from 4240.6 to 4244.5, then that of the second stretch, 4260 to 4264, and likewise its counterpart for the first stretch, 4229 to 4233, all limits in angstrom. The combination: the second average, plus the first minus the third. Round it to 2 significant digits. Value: 7.8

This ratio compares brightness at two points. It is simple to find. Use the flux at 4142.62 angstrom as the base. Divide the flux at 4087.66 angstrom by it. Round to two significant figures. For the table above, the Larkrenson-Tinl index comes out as 0.92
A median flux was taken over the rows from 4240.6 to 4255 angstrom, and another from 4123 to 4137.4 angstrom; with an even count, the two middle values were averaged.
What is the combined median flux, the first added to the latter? 16.6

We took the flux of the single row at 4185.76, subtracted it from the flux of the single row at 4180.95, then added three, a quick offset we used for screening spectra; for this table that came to 3.8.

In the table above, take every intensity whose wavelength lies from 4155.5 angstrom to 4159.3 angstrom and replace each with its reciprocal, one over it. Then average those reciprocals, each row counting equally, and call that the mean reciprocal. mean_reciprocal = 0.145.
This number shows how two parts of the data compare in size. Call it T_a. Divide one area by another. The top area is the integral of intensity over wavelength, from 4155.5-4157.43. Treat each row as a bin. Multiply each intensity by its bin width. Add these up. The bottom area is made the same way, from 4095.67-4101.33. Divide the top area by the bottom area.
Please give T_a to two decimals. 0.38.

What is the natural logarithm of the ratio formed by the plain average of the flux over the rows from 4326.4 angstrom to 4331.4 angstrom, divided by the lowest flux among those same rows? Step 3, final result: 0.11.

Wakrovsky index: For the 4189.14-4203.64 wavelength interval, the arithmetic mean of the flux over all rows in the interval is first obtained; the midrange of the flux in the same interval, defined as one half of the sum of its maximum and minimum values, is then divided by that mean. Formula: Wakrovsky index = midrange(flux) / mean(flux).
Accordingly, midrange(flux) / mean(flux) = 1.01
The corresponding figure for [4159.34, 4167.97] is 1.00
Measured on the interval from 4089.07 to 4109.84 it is 1.01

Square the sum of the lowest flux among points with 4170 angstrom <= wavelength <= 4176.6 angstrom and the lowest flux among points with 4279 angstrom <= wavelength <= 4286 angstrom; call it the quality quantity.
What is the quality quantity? 234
